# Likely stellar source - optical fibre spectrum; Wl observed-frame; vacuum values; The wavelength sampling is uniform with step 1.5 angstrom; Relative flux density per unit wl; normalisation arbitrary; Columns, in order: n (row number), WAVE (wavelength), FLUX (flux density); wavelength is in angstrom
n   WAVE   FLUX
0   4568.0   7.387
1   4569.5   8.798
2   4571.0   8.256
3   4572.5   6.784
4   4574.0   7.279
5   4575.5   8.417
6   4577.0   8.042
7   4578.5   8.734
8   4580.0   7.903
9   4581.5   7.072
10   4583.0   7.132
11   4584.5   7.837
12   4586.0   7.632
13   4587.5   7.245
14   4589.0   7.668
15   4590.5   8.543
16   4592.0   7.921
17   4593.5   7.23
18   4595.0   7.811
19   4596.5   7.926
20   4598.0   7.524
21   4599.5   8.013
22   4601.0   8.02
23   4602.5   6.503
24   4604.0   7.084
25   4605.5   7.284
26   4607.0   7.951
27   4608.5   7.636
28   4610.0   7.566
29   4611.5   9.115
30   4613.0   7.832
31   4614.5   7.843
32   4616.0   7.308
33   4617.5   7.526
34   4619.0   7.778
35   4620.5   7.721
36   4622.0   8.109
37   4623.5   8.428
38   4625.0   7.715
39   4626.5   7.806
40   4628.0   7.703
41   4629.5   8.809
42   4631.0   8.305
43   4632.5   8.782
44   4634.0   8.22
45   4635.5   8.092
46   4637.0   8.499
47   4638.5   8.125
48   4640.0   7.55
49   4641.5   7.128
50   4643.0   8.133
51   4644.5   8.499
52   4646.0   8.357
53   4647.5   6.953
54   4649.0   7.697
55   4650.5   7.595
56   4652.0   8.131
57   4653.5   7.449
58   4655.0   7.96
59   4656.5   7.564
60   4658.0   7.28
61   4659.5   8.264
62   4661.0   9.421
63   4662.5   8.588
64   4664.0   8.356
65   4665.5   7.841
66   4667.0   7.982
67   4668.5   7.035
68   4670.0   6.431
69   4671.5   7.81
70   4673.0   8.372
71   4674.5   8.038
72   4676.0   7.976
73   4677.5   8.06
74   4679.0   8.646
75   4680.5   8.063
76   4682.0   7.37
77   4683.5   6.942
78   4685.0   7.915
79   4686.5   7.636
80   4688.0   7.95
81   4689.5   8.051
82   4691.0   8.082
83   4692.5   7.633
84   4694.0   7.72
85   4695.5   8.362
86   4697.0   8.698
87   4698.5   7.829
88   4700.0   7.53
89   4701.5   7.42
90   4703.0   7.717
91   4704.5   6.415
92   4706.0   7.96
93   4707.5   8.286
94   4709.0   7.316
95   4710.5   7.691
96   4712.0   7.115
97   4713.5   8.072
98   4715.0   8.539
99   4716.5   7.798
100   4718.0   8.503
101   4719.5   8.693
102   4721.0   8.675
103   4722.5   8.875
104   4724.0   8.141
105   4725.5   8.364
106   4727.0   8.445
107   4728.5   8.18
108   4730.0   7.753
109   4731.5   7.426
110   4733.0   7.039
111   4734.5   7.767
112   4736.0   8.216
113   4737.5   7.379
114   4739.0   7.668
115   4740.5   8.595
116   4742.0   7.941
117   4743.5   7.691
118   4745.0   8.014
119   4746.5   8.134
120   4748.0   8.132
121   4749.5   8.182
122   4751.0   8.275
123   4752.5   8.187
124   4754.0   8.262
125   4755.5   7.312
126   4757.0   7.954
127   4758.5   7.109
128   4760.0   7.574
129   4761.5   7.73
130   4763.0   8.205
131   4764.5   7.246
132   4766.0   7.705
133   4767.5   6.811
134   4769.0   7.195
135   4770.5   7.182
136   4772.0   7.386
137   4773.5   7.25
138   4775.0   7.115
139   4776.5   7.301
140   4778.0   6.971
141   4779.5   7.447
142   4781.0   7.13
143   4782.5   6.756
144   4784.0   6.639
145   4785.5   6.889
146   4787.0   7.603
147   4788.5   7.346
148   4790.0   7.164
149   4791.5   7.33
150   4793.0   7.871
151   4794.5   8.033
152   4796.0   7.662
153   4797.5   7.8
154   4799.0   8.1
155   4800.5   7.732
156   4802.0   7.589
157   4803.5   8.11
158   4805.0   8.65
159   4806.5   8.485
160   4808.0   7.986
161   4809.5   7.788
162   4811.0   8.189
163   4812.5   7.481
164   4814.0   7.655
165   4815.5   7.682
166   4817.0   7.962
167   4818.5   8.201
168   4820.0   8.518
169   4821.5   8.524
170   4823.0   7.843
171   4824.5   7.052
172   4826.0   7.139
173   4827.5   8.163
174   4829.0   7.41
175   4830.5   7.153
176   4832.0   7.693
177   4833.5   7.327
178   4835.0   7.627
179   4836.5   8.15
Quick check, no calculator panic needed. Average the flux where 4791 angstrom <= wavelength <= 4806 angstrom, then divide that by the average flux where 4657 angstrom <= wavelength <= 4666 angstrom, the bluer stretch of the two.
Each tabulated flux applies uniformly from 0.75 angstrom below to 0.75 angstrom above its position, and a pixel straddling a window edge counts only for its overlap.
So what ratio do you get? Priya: 0.95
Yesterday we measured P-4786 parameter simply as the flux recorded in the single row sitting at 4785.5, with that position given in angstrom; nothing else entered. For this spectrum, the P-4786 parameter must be 6.889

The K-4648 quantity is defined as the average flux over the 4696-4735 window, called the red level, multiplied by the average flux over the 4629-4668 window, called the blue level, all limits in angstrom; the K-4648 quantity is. 63.9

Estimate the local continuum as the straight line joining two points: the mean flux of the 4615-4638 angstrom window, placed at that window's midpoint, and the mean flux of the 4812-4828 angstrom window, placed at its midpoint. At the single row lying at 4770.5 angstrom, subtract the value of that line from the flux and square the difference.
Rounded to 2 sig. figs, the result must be 0.51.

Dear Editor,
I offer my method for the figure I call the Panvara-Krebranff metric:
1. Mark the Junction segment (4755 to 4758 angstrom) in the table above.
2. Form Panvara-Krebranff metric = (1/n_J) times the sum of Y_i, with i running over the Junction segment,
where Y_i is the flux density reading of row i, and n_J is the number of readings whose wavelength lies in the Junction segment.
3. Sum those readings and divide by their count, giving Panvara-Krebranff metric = 7.6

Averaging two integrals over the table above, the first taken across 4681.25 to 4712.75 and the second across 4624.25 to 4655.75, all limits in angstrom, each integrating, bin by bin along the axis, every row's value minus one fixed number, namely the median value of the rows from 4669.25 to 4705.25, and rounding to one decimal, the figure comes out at -1.1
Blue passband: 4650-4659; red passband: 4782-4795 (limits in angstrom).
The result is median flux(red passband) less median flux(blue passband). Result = -0.25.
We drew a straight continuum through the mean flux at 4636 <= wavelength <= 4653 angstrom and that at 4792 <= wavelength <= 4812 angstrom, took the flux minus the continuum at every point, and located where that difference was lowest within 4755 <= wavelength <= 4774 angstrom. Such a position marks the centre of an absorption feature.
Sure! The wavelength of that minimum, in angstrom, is 4767.5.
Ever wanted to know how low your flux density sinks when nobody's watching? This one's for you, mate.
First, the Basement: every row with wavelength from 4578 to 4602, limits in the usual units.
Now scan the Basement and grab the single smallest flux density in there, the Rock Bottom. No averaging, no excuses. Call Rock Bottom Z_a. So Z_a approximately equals 7.072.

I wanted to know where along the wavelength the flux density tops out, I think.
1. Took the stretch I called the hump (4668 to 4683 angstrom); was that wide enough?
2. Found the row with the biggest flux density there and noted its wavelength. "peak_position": 4679.0 angstrom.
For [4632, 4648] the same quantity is 4632.5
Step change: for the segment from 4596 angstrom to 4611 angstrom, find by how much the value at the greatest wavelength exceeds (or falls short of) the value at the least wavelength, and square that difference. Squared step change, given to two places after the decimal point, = 0.13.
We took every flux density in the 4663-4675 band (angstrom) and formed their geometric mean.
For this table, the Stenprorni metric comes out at 7.71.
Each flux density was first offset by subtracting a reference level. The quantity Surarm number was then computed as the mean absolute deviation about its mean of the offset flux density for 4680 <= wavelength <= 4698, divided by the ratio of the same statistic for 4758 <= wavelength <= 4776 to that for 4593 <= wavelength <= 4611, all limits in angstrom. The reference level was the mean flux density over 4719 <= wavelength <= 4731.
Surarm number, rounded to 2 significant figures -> 0.42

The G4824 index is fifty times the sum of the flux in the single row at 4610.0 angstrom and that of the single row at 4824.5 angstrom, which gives 731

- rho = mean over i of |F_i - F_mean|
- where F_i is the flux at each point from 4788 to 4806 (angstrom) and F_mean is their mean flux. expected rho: 0.31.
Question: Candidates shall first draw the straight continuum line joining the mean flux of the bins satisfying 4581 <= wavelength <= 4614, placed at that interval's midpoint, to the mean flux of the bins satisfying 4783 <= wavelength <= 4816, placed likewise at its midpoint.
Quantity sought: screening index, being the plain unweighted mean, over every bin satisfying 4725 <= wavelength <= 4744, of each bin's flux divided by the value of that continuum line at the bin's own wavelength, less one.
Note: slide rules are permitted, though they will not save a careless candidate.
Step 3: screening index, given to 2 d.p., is 0.02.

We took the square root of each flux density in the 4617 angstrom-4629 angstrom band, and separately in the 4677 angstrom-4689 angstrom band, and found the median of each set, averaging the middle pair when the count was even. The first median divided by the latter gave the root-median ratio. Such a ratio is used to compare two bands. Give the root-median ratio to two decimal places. 0.99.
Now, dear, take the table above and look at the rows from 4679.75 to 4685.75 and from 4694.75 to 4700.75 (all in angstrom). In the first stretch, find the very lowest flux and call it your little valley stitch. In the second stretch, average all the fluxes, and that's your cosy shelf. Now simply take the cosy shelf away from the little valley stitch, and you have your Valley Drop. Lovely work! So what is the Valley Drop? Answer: -1.2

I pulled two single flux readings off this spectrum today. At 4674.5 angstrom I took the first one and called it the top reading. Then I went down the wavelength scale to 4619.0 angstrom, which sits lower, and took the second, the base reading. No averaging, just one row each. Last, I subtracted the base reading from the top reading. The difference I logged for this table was 0.3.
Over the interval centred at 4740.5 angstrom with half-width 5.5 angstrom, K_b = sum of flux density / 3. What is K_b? 19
